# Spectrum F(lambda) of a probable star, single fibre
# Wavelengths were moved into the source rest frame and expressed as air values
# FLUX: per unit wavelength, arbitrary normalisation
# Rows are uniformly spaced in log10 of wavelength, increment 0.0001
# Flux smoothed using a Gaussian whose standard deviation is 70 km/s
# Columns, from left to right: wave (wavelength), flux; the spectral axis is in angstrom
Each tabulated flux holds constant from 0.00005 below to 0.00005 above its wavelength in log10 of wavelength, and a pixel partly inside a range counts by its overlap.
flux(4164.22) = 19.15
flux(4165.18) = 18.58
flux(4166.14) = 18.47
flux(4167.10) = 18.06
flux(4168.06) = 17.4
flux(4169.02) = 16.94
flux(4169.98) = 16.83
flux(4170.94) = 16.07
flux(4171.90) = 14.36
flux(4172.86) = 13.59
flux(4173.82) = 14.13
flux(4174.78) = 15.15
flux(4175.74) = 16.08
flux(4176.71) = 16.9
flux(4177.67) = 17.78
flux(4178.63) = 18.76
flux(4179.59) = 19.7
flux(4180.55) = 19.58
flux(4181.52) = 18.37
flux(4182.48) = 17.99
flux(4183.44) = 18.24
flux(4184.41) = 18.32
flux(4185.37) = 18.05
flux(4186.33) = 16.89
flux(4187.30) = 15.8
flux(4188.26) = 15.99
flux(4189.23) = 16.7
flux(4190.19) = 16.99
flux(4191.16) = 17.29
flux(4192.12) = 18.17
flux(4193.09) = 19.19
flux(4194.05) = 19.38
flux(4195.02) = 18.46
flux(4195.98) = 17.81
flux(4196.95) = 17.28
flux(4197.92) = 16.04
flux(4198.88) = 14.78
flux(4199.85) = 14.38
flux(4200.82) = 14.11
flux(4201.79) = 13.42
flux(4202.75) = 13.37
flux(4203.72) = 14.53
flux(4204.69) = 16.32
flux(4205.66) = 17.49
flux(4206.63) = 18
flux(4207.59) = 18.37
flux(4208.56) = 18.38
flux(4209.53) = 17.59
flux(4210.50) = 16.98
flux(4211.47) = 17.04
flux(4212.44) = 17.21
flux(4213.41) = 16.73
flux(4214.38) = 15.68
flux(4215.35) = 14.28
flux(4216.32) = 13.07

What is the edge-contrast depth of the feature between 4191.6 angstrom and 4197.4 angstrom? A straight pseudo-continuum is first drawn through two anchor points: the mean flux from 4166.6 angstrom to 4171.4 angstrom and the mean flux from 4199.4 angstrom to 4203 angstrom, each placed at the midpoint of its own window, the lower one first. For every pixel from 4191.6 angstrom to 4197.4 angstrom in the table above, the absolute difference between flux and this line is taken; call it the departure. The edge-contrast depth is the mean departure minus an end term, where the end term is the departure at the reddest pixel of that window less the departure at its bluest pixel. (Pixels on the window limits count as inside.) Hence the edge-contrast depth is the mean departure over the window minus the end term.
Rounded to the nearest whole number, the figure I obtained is 4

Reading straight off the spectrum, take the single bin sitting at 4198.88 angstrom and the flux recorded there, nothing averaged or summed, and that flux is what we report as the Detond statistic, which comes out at 14.78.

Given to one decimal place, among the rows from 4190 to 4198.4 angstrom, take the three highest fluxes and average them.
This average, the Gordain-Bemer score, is 19.0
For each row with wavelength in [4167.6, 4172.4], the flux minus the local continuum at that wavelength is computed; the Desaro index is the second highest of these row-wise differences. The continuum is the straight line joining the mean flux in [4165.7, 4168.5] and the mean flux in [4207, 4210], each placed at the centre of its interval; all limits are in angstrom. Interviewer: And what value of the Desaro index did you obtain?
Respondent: -1.0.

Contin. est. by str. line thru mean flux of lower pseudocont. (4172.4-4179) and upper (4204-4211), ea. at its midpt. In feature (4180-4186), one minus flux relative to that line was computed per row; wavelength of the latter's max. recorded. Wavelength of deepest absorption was 4185.37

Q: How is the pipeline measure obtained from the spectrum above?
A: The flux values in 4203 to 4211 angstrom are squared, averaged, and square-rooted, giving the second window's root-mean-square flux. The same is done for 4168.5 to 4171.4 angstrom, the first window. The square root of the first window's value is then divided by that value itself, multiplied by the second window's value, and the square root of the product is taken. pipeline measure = 2.06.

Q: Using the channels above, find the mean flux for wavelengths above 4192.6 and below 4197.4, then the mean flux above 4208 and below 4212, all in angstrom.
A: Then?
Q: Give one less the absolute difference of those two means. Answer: 0.1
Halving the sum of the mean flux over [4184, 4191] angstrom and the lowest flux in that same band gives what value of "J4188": 16.4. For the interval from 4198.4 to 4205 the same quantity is 13.9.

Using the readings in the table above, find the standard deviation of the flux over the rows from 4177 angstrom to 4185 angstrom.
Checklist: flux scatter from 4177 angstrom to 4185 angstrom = 0.7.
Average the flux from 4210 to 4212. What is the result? 17.0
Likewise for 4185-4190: 16.7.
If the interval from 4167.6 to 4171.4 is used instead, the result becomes 16.8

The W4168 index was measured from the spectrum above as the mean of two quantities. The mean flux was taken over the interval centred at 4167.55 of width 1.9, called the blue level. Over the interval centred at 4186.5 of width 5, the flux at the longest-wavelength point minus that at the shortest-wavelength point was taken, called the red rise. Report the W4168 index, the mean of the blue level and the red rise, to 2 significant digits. 7.7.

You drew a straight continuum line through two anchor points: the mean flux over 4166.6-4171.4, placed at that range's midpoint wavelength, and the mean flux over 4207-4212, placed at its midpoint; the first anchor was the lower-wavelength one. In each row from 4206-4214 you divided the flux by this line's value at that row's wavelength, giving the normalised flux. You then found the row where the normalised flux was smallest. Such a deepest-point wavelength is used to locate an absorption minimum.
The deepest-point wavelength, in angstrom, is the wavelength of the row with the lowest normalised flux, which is 4213.41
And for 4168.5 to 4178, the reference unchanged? 4172.86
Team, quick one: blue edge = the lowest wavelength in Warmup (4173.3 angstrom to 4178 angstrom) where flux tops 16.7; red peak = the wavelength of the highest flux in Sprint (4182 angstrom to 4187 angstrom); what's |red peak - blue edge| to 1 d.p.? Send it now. 7.7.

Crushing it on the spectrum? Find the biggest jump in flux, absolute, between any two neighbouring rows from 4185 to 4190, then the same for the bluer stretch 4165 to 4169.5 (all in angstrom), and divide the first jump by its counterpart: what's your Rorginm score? 1.76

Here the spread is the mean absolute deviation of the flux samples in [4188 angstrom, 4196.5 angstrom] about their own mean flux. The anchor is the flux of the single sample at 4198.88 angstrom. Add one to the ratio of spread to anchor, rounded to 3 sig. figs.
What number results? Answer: 1.06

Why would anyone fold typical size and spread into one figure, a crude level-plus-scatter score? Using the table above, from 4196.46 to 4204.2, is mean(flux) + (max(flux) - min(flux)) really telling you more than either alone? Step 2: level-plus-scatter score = 18.6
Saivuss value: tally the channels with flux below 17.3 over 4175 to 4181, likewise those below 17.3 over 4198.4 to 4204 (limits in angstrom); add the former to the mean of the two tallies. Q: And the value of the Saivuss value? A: 6.0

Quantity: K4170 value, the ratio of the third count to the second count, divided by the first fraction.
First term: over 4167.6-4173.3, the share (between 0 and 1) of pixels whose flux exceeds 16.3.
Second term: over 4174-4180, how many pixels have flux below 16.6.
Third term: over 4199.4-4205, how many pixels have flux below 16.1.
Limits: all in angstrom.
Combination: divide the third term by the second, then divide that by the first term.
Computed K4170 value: 5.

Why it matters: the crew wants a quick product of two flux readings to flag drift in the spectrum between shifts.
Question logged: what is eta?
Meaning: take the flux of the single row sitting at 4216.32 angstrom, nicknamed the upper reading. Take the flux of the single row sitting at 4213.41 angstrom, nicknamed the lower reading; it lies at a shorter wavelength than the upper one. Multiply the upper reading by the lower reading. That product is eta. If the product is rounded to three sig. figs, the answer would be 219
